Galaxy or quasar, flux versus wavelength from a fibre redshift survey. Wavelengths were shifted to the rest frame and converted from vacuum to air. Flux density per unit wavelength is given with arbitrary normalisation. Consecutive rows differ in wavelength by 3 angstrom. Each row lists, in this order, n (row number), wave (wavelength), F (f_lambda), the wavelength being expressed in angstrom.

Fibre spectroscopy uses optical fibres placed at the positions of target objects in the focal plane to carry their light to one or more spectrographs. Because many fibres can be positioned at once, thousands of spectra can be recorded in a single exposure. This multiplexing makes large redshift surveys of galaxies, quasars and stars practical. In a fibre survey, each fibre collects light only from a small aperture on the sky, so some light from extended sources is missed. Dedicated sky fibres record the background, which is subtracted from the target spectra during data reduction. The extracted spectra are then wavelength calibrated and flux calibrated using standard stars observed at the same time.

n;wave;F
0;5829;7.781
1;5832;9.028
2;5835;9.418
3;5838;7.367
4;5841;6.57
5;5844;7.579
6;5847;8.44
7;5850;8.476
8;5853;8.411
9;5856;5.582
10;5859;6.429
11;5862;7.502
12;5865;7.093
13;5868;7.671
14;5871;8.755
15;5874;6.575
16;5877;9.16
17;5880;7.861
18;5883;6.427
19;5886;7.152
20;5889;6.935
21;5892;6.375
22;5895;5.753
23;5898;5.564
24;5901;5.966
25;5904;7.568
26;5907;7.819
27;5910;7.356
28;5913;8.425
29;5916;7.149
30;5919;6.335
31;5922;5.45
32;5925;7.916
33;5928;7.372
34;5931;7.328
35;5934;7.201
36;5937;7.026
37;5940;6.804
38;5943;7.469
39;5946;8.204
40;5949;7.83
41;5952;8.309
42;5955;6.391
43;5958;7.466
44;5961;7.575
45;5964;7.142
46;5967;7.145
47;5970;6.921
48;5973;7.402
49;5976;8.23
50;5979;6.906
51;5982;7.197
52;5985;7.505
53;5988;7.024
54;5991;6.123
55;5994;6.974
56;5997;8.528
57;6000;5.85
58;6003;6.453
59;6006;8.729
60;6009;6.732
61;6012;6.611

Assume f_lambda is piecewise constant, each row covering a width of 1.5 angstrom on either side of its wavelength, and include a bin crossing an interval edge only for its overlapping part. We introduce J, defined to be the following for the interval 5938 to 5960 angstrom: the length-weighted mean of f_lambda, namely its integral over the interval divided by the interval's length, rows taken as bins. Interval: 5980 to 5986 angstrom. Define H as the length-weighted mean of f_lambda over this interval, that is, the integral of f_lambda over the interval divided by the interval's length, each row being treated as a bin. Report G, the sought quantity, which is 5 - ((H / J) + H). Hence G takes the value -3.3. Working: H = 7.30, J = 7.49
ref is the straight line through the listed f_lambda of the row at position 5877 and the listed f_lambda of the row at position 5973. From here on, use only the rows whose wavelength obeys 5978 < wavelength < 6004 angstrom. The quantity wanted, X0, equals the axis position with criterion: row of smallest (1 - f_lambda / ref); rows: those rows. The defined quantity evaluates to 5997 angstrom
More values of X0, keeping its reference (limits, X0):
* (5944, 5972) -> 5952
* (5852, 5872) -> 5871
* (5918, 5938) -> 5925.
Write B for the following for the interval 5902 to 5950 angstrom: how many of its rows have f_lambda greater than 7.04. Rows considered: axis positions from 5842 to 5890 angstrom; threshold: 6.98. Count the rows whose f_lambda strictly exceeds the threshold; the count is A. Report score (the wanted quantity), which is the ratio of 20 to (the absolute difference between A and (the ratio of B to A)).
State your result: 2.02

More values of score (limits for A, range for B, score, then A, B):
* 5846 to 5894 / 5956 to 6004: 2.20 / 10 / 9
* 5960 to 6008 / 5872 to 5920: 2.17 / 10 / 8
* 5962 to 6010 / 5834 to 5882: 2.61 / 9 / 12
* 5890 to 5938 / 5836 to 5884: 2.25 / 10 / 11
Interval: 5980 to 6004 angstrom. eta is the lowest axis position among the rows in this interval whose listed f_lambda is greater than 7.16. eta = 5982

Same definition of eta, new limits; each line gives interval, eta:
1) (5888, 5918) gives 5904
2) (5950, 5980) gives 5952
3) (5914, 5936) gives 5925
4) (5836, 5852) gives 5838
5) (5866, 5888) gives 5868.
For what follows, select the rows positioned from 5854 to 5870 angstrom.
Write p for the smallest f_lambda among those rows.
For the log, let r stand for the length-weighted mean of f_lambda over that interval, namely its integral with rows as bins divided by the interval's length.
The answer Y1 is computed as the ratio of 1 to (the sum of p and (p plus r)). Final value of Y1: 0.055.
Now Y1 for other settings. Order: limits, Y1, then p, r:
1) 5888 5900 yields 0.058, 5.564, 6.12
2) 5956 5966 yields 0.046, 7.142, 7.33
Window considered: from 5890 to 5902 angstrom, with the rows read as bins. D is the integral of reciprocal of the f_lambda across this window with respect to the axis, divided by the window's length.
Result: 0.169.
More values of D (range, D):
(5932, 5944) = 0.141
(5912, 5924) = 0.150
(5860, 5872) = 0.131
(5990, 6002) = 0.148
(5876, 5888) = 0.134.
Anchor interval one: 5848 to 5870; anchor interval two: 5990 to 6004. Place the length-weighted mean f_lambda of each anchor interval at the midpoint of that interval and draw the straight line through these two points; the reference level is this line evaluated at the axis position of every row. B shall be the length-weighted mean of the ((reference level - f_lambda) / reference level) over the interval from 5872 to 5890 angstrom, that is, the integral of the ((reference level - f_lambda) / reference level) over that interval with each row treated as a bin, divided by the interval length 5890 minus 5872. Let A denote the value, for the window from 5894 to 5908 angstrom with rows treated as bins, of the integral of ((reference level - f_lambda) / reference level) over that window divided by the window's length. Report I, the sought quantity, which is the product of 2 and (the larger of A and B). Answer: 0.19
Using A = 0.09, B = -0.017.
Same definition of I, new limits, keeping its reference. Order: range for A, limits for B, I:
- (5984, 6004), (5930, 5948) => -0.03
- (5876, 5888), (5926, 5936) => -0.07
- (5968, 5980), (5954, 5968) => -0.06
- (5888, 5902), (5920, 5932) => 0.31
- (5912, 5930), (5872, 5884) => 0.01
